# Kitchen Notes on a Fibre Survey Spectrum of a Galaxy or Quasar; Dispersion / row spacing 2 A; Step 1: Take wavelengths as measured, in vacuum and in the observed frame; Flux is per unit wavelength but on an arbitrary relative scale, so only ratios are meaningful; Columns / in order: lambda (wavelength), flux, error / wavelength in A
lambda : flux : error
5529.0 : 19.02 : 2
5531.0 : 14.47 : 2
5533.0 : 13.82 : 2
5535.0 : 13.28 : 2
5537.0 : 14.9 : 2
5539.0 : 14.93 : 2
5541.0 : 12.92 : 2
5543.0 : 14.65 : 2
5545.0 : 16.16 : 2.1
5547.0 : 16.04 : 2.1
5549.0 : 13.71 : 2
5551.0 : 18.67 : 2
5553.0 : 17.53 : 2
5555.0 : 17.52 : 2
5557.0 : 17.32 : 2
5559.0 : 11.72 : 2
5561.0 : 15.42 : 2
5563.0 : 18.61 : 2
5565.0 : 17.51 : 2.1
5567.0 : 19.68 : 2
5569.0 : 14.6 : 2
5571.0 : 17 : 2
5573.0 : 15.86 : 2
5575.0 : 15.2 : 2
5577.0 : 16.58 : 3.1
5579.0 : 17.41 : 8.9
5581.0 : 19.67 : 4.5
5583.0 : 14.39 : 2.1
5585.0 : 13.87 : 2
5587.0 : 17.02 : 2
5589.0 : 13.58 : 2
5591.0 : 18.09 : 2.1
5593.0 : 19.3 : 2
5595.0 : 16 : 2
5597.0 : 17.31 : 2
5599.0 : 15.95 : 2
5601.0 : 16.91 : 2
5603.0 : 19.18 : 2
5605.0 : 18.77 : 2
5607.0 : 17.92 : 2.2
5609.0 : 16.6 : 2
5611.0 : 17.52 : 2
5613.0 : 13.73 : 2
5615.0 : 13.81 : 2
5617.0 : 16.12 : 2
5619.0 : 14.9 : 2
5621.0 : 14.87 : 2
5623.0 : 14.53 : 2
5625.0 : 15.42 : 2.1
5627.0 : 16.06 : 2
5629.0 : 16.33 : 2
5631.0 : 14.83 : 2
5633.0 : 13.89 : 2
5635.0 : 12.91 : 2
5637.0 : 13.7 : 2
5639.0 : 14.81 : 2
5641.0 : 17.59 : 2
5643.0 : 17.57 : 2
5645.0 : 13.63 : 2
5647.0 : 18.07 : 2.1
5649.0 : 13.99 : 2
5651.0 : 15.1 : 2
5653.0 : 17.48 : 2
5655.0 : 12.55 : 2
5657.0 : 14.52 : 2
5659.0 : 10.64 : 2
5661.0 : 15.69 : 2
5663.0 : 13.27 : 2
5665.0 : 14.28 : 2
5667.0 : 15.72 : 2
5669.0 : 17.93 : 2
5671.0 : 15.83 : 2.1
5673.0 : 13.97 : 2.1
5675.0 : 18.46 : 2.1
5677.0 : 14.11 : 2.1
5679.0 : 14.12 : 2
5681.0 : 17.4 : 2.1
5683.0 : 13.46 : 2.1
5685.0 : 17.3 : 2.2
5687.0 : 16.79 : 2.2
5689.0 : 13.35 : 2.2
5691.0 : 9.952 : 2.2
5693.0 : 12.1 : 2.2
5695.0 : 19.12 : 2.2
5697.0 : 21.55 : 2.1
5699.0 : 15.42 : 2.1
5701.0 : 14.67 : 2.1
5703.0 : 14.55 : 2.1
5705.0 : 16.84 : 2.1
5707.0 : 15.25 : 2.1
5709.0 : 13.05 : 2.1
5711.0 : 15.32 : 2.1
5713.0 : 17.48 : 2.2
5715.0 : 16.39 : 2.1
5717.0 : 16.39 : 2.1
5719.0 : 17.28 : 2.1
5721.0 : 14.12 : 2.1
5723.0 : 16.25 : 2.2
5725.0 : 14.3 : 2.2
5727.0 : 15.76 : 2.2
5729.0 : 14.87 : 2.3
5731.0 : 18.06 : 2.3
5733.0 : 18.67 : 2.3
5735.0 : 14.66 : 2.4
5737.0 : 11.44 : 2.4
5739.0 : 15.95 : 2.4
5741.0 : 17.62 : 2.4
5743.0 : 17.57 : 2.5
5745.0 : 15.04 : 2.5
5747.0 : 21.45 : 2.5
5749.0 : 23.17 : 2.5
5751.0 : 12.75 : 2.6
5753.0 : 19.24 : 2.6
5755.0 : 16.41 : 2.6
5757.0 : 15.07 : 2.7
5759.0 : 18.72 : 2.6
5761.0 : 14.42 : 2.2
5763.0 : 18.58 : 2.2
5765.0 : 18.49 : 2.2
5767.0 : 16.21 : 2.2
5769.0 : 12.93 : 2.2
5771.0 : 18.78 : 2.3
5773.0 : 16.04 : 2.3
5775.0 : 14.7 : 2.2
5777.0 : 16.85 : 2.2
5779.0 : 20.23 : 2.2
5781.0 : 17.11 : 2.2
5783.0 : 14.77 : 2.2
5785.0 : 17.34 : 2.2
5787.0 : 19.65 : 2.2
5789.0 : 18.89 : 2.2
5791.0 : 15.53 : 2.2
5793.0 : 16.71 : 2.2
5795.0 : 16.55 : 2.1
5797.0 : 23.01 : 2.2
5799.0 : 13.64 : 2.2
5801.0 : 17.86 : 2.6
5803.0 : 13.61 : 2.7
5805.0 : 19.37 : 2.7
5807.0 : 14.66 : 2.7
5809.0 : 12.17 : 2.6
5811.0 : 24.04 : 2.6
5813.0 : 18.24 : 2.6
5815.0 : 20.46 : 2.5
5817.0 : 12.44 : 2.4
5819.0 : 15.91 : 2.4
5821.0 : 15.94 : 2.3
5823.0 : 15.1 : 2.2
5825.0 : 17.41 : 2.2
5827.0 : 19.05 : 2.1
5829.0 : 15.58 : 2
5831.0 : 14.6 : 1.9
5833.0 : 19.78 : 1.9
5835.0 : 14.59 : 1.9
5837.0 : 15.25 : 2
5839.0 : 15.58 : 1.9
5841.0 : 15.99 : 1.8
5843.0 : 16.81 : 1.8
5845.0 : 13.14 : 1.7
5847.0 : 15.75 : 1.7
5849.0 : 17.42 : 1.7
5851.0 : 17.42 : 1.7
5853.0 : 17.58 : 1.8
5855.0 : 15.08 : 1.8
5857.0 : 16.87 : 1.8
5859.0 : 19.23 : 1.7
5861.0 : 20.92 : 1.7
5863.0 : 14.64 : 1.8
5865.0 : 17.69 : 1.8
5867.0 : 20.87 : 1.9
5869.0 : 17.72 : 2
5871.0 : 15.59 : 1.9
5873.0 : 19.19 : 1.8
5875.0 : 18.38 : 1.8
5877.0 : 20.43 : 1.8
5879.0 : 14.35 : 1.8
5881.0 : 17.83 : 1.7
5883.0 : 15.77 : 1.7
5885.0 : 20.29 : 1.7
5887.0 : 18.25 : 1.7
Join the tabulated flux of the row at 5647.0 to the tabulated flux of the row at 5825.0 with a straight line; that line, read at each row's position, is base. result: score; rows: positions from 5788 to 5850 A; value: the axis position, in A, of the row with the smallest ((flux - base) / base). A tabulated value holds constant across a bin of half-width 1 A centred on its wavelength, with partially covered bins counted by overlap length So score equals 5809.0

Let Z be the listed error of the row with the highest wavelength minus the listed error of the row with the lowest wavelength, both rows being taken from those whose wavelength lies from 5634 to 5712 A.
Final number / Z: 0.10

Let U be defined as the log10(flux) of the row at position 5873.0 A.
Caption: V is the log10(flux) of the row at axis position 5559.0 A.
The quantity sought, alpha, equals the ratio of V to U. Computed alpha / 0.83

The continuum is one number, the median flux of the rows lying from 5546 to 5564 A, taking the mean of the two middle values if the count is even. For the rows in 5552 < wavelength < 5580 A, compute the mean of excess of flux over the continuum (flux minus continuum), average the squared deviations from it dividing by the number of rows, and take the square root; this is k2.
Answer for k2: 1.87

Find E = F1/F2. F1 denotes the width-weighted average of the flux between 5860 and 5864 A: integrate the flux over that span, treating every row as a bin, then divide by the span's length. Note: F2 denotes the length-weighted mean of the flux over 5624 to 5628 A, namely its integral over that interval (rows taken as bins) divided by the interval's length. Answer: 1.13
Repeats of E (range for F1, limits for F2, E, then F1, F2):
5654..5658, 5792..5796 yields 0.81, 13.5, 17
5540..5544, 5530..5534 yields 0.97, 13.8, 14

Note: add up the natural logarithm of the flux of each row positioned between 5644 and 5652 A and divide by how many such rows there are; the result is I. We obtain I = 2.71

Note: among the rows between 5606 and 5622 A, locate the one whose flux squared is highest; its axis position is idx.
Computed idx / 5607.0 A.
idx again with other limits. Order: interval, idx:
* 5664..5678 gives 5675.0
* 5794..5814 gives 5811.0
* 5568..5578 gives 5571.0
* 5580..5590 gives 5581.0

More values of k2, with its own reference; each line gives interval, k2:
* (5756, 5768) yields 1.76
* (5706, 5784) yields 2.38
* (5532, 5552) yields 1.62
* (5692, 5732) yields 2.08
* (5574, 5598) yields 1.91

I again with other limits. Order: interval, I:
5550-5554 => 2.90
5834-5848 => 2.73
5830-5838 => 2.77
